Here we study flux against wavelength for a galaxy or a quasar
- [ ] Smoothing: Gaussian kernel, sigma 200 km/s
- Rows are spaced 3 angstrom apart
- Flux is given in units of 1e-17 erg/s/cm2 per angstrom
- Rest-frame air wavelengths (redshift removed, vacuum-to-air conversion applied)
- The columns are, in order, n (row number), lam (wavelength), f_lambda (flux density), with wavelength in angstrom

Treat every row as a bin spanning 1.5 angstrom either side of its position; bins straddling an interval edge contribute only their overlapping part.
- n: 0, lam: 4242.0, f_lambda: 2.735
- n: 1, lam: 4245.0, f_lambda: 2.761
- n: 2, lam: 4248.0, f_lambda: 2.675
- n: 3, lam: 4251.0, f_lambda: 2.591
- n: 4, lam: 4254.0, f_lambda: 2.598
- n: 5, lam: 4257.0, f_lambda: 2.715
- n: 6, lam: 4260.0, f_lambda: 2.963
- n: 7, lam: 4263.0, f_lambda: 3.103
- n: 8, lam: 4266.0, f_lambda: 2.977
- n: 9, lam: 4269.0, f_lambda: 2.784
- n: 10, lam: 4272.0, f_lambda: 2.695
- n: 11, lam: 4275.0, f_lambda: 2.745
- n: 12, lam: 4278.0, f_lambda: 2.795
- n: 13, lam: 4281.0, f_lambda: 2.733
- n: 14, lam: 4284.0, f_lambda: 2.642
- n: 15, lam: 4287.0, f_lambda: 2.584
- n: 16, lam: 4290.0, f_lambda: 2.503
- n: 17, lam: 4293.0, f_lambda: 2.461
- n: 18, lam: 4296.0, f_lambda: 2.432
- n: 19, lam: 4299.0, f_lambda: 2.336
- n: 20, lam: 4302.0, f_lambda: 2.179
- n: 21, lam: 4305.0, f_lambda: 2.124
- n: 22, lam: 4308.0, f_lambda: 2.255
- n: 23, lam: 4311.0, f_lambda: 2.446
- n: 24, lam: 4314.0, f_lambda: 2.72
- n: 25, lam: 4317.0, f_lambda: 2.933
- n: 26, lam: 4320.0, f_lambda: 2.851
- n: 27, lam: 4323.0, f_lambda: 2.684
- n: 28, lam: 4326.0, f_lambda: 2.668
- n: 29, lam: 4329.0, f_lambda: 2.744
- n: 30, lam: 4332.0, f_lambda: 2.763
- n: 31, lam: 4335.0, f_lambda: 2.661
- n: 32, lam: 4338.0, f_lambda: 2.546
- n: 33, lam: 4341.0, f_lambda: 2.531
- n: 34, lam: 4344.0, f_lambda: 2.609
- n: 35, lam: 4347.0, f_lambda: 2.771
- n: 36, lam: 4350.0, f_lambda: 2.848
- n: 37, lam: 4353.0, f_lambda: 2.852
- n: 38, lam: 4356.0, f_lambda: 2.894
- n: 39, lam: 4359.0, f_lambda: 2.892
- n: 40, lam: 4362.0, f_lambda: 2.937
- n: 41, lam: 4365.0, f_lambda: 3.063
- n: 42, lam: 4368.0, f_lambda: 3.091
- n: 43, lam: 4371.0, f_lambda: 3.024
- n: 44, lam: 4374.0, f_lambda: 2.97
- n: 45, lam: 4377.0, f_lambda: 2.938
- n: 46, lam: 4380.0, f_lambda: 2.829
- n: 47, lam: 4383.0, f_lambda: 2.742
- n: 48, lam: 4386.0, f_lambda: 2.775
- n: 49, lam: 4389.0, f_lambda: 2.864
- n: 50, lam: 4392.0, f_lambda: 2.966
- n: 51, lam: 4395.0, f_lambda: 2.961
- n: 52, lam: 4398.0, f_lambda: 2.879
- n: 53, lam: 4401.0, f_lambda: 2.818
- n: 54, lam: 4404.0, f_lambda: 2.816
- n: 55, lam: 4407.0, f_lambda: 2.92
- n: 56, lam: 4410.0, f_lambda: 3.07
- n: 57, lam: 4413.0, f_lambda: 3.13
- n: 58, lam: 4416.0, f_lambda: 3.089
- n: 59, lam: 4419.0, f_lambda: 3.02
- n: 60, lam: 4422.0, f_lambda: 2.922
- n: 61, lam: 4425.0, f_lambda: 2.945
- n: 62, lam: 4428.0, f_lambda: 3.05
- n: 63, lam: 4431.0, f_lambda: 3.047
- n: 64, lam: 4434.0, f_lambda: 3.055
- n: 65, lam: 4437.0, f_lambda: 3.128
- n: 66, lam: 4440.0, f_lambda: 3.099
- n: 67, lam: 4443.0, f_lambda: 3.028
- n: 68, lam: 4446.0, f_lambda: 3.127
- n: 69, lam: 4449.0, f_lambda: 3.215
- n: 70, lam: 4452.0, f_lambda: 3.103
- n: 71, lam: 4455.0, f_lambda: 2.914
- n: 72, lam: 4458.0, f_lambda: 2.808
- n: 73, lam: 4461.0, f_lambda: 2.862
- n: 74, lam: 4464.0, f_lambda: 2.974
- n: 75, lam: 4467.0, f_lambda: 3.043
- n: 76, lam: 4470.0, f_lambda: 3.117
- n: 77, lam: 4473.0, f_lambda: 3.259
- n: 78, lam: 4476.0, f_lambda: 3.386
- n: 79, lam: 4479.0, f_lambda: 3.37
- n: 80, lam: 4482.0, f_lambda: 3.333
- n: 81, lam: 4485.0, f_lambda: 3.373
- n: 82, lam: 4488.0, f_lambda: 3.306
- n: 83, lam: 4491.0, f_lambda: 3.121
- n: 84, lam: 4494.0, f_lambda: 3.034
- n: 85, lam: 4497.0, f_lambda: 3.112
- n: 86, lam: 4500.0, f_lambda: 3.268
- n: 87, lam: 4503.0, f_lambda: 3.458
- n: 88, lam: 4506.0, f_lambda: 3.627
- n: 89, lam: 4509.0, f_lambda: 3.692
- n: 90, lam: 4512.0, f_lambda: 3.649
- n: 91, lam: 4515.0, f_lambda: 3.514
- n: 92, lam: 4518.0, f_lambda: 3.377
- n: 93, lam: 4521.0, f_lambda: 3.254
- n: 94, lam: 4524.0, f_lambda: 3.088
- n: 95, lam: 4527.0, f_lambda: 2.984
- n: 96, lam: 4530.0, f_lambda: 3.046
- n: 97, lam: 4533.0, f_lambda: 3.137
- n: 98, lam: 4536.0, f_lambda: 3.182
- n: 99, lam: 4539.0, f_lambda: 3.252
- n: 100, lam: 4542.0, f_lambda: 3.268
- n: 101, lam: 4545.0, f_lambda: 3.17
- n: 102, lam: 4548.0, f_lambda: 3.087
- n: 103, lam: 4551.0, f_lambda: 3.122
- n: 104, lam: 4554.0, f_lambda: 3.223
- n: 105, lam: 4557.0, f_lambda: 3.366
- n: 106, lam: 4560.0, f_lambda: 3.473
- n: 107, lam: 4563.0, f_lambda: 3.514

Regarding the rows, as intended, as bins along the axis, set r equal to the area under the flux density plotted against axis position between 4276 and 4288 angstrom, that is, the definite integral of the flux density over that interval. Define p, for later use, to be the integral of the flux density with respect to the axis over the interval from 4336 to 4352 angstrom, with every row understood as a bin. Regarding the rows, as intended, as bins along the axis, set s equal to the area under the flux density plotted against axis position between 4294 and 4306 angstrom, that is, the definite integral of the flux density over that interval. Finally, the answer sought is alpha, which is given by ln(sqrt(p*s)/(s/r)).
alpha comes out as 3.70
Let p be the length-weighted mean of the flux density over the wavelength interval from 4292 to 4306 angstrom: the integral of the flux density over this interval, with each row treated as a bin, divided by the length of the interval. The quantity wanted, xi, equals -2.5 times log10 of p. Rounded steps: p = 2.31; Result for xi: -0.91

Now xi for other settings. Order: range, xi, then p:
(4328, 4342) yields -1.06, 2.65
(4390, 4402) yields -1.16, 2.91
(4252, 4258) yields -1.06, 2.65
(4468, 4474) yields -1.25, 3.17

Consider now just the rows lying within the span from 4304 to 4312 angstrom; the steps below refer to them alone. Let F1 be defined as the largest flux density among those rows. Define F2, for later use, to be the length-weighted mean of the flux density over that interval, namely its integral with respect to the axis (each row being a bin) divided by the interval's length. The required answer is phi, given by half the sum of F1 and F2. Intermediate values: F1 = 2.446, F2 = 2.3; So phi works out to 2.36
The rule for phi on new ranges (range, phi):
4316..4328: 2.85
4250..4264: 2.95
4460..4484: 3.28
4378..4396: 2.91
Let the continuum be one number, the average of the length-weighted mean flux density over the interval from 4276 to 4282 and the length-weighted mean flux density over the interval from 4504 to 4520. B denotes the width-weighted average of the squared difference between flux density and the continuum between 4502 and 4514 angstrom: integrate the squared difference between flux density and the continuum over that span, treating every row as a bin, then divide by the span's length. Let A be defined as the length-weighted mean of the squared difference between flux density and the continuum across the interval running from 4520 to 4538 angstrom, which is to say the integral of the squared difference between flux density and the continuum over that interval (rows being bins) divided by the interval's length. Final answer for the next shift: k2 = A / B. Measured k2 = 0.0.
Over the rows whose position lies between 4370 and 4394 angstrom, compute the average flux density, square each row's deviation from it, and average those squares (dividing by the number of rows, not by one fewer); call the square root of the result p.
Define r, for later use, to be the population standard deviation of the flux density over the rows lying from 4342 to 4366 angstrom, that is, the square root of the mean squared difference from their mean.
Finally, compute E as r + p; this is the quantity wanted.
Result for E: 0.22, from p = 0.09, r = 0.12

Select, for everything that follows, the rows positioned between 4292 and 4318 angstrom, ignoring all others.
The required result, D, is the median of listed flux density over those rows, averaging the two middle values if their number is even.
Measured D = 2.43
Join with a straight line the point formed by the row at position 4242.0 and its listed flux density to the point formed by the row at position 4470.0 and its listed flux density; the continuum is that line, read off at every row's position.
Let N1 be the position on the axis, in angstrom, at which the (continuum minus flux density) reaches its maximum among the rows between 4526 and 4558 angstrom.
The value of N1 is 4527.0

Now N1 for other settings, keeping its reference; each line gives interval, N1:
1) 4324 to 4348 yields 4341.0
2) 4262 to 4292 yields 4290.0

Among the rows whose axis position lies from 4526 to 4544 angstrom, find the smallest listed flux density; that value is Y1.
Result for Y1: 2.984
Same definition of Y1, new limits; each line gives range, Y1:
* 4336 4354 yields 2.531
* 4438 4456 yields 2.914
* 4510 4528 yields 2.984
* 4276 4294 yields 2.461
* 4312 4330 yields 2.668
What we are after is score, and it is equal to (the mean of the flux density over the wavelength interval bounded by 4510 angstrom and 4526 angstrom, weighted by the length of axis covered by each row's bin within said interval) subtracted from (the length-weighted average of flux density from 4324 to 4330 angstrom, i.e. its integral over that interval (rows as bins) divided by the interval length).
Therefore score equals -0.7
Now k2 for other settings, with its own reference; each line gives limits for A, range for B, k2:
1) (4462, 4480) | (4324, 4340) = 0.1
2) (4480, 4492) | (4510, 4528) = 0.3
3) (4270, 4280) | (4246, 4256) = 0.6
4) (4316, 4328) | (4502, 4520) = 1.0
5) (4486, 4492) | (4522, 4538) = 1.5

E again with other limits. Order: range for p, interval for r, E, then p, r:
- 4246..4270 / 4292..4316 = 0.36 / 0.18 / 0.18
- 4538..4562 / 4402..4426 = 0.22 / 0.12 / 0.10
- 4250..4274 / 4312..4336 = 0.27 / 0.18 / 0.09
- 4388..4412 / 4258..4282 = 0.22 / 0.08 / 0.14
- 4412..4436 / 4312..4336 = 0.15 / 0.06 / 0.09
